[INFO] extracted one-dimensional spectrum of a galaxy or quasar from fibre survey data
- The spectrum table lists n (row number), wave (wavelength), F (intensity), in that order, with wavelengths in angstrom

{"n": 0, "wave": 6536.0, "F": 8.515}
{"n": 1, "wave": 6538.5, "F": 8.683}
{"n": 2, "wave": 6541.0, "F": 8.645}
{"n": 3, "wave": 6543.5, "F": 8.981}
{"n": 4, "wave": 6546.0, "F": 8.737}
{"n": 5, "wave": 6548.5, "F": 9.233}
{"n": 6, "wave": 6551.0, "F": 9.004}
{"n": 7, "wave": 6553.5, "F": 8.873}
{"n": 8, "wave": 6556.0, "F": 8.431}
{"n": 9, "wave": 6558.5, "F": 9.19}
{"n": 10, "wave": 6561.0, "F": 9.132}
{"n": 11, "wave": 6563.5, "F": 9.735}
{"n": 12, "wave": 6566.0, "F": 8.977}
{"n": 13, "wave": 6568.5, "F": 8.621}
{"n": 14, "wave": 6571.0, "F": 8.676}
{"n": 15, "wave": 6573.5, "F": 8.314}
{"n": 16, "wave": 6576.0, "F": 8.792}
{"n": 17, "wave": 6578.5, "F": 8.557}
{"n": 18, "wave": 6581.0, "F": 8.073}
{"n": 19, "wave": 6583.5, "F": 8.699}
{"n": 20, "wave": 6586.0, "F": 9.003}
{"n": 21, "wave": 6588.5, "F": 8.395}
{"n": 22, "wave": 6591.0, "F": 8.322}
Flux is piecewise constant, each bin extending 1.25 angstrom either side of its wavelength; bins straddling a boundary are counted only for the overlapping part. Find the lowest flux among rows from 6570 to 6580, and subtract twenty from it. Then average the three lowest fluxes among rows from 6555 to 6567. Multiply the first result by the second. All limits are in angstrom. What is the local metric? -103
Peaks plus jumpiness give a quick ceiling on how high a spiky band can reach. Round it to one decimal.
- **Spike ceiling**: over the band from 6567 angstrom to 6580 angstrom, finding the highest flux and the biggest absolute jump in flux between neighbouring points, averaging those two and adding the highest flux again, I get 13.4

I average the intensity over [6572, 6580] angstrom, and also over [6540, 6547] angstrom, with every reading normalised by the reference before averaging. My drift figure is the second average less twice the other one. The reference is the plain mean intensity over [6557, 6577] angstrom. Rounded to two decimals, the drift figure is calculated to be -0.93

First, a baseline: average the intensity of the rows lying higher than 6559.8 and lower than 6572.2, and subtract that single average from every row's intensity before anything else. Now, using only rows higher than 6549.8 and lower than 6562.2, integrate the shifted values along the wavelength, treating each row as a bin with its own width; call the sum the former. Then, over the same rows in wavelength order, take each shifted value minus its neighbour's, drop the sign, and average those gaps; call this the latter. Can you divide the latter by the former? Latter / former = -0.27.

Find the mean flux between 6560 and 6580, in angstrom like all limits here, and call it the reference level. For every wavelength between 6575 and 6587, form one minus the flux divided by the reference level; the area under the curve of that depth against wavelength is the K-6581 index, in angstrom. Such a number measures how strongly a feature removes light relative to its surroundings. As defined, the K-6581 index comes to 0.3 angstrom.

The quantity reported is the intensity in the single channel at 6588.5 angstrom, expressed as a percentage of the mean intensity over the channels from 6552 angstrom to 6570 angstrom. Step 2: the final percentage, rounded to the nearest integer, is 93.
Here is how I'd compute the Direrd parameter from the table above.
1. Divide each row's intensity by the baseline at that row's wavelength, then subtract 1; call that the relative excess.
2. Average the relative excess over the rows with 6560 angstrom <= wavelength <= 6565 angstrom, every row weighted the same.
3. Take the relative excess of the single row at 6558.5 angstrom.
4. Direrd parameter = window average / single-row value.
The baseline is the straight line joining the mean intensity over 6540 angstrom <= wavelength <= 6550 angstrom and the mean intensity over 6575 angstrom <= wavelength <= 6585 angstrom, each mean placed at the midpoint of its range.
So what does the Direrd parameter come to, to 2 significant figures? 1.7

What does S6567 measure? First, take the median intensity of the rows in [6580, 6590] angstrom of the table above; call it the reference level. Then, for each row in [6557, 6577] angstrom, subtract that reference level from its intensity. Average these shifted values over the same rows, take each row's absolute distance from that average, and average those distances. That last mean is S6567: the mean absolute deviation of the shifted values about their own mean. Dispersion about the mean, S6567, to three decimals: 0.329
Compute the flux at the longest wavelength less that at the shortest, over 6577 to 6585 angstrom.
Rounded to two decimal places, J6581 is 0.14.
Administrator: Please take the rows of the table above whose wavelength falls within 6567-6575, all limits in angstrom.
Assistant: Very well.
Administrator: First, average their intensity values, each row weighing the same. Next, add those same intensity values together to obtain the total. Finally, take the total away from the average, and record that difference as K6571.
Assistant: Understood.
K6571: -17.1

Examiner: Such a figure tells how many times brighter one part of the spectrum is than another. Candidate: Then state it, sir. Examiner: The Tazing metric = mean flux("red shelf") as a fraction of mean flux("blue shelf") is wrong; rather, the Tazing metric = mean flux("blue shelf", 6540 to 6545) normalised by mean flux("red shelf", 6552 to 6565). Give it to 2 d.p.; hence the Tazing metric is 0.97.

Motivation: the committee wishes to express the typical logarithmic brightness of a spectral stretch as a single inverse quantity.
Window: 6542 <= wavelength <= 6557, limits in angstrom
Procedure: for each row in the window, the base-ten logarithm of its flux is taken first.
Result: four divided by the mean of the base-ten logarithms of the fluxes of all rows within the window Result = 4.22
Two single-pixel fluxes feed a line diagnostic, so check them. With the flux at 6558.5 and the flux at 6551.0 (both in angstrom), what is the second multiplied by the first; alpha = 82.7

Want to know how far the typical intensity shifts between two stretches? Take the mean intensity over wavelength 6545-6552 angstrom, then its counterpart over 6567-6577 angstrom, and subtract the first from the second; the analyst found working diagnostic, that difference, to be -0.39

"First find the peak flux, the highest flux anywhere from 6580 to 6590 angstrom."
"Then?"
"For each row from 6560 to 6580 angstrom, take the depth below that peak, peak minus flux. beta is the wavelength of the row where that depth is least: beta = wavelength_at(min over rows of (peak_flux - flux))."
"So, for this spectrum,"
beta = 6563.5 angstrom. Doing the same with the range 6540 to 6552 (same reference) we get 6548.5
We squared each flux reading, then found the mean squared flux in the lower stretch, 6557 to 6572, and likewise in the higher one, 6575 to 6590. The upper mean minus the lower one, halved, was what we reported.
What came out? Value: -4.2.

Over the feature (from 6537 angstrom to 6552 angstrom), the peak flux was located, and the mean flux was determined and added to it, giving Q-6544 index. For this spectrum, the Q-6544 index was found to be 18.1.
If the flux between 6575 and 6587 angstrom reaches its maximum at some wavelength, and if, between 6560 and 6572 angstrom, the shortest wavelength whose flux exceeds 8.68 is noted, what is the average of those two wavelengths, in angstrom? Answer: 6573.5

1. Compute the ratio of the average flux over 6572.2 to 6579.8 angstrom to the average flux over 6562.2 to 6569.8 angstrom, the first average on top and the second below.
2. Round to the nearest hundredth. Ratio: 0.94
